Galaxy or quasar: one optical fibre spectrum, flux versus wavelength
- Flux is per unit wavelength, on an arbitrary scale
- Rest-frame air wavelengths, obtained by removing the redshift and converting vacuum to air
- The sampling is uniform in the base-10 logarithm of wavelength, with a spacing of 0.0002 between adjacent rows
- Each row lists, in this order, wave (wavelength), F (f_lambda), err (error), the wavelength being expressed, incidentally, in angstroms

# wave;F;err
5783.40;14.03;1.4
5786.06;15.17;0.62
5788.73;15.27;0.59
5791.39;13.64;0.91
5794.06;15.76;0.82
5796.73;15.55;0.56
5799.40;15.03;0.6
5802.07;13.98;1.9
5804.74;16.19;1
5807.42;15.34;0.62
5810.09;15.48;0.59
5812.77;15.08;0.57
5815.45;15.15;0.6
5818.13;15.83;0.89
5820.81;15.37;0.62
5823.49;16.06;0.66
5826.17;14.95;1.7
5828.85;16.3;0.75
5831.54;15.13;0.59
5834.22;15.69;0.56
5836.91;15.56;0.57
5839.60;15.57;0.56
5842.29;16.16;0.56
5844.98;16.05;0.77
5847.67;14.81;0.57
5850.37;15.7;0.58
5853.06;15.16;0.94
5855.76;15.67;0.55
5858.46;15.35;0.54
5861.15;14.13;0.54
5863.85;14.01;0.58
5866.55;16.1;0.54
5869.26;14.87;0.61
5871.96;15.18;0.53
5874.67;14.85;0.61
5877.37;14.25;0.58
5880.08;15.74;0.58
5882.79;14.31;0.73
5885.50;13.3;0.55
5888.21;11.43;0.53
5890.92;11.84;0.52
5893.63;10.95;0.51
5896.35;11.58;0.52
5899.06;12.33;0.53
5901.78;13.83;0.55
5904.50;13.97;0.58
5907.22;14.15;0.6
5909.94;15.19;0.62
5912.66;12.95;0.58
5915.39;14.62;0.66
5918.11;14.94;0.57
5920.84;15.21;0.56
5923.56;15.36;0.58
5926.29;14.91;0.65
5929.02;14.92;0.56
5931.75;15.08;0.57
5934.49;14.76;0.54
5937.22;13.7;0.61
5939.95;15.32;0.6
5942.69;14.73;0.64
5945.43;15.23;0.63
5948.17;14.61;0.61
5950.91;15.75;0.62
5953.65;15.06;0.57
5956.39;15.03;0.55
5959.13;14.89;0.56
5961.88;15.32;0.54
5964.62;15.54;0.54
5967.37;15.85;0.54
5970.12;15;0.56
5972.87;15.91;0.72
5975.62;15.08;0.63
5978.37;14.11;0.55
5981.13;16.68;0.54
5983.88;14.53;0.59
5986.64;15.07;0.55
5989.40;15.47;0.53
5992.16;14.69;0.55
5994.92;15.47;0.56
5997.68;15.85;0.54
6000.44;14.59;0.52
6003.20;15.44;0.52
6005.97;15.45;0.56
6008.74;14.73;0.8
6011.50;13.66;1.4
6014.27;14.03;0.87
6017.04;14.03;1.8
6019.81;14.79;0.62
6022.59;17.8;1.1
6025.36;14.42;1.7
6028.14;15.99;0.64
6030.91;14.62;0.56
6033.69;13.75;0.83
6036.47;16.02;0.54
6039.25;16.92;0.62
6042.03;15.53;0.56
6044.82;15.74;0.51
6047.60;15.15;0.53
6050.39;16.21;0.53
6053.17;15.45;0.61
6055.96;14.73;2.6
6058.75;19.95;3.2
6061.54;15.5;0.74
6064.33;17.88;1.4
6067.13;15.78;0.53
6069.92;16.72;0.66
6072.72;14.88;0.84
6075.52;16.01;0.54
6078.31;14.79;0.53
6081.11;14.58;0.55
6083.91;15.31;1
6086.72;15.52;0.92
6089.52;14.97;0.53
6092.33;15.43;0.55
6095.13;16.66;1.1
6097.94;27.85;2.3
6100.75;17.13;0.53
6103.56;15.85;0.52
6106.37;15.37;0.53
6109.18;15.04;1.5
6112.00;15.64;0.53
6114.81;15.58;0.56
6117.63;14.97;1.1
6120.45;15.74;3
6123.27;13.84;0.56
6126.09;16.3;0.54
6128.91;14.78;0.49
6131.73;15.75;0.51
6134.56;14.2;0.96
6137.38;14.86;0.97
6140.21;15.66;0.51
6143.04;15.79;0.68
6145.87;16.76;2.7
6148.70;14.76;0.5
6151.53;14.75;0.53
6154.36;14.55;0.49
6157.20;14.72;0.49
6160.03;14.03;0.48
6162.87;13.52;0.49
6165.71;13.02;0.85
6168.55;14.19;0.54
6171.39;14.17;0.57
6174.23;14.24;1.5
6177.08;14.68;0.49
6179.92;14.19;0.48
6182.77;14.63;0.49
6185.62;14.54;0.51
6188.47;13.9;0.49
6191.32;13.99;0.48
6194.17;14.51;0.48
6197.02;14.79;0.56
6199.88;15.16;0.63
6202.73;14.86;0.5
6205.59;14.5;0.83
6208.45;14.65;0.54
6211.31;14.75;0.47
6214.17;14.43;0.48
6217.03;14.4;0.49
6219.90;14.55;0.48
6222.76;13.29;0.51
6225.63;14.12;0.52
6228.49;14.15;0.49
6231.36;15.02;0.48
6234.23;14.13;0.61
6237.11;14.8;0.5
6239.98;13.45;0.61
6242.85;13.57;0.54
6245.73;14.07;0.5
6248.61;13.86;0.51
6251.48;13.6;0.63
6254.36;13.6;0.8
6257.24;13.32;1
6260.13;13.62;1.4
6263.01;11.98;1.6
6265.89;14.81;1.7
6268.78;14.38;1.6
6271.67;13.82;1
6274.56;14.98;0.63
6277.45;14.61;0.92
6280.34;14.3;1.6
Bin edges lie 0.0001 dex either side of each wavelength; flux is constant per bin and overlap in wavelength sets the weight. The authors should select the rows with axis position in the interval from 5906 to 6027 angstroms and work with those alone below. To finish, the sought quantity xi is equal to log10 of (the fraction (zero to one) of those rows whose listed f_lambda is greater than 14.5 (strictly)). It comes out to -0.087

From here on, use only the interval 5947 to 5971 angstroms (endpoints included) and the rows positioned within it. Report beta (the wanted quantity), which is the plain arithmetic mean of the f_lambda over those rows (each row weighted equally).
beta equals 15.2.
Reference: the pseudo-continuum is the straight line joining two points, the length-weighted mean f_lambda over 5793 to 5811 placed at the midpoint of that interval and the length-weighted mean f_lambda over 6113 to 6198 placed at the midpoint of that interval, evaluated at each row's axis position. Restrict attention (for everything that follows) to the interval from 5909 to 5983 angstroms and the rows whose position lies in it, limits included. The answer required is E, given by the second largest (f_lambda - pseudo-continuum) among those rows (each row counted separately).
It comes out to 0.9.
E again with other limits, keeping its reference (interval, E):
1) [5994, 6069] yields 3.0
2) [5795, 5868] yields 0.9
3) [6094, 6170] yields 2.3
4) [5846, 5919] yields 0.5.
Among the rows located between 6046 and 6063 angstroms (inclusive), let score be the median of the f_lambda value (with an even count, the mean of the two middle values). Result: 15.5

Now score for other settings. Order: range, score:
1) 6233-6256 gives 13.7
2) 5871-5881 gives 15.0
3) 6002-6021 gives 14.7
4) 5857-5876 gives 14.9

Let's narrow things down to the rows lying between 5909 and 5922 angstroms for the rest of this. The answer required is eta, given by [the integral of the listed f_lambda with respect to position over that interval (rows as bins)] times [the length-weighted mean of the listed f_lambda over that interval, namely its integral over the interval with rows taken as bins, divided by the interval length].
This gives 2752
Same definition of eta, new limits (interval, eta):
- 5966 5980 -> 3240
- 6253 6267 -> 2527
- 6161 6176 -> 2877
